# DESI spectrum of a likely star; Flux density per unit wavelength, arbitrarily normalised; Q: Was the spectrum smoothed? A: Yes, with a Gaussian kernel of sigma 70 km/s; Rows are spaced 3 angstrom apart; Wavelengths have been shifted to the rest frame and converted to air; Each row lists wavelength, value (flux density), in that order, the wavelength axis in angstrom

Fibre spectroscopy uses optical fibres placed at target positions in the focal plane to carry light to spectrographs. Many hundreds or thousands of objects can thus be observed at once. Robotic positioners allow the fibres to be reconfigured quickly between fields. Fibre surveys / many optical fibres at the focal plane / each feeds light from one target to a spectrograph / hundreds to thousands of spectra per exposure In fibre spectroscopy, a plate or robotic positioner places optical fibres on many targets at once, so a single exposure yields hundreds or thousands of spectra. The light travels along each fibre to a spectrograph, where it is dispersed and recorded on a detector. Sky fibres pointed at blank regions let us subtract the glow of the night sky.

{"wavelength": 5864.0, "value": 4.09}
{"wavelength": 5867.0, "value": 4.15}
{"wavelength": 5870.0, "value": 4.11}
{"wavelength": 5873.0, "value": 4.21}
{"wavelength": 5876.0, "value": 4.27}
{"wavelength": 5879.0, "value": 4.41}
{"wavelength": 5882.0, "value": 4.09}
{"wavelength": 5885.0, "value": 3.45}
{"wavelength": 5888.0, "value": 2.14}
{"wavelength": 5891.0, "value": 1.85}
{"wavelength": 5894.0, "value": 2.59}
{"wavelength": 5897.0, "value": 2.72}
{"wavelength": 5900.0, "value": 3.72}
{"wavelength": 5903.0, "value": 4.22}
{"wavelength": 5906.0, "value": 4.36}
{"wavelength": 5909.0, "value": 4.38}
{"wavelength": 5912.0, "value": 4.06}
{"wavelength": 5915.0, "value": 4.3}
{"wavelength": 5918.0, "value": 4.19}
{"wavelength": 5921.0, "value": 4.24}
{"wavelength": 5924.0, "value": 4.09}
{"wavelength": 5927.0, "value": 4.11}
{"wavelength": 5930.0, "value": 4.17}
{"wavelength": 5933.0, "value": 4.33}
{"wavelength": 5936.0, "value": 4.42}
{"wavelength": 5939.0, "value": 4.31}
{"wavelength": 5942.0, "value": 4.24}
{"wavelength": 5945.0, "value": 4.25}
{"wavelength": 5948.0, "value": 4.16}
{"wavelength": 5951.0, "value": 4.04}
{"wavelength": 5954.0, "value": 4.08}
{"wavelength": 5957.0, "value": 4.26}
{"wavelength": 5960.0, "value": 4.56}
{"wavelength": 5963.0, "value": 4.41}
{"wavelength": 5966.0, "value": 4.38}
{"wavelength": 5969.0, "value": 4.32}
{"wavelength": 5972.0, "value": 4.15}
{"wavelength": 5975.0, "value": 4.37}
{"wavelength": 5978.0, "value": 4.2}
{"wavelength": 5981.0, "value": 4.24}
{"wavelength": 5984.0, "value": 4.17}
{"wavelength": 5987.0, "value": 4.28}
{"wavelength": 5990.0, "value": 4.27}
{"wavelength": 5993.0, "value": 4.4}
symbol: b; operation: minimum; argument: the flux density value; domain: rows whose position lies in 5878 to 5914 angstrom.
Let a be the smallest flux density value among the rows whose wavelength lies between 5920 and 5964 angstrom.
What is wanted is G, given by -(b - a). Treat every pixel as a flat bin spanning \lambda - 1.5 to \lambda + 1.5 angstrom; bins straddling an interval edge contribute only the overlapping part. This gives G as 2.2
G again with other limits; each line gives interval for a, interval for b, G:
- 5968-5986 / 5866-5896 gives 2.3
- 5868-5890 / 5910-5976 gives -1.9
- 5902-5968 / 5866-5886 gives 0.6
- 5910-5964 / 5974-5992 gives -0.1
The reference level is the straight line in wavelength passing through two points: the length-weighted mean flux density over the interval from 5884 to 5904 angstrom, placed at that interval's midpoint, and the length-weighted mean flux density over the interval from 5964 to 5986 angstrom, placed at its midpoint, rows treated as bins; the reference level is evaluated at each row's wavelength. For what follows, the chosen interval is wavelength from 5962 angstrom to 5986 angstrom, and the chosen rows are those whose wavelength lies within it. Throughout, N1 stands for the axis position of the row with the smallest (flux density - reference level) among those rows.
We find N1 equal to 5984.0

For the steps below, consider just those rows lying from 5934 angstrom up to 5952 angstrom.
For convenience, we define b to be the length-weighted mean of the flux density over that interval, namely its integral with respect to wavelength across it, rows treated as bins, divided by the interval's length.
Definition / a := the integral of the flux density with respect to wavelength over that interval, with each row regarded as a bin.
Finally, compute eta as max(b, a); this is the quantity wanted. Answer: 76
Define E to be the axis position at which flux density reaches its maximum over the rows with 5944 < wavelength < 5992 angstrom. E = 5960.0 angstrom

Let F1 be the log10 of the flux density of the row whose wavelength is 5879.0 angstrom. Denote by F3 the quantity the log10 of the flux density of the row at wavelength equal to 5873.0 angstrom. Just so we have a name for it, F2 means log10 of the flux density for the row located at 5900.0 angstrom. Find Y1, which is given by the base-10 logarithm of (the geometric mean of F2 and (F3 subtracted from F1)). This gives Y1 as -1.0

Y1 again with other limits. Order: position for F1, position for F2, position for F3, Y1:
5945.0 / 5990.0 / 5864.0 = -1.0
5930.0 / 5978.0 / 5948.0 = -1.6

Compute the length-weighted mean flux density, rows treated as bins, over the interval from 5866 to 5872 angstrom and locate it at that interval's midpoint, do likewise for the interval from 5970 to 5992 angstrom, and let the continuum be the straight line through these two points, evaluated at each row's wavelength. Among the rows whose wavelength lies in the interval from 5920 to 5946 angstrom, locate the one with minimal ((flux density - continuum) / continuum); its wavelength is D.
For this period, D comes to 5924.0 angstrom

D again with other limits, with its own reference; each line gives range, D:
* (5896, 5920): 5897.0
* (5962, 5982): 5972.0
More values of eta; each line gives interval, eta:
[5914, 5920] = 25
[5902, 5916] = 60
